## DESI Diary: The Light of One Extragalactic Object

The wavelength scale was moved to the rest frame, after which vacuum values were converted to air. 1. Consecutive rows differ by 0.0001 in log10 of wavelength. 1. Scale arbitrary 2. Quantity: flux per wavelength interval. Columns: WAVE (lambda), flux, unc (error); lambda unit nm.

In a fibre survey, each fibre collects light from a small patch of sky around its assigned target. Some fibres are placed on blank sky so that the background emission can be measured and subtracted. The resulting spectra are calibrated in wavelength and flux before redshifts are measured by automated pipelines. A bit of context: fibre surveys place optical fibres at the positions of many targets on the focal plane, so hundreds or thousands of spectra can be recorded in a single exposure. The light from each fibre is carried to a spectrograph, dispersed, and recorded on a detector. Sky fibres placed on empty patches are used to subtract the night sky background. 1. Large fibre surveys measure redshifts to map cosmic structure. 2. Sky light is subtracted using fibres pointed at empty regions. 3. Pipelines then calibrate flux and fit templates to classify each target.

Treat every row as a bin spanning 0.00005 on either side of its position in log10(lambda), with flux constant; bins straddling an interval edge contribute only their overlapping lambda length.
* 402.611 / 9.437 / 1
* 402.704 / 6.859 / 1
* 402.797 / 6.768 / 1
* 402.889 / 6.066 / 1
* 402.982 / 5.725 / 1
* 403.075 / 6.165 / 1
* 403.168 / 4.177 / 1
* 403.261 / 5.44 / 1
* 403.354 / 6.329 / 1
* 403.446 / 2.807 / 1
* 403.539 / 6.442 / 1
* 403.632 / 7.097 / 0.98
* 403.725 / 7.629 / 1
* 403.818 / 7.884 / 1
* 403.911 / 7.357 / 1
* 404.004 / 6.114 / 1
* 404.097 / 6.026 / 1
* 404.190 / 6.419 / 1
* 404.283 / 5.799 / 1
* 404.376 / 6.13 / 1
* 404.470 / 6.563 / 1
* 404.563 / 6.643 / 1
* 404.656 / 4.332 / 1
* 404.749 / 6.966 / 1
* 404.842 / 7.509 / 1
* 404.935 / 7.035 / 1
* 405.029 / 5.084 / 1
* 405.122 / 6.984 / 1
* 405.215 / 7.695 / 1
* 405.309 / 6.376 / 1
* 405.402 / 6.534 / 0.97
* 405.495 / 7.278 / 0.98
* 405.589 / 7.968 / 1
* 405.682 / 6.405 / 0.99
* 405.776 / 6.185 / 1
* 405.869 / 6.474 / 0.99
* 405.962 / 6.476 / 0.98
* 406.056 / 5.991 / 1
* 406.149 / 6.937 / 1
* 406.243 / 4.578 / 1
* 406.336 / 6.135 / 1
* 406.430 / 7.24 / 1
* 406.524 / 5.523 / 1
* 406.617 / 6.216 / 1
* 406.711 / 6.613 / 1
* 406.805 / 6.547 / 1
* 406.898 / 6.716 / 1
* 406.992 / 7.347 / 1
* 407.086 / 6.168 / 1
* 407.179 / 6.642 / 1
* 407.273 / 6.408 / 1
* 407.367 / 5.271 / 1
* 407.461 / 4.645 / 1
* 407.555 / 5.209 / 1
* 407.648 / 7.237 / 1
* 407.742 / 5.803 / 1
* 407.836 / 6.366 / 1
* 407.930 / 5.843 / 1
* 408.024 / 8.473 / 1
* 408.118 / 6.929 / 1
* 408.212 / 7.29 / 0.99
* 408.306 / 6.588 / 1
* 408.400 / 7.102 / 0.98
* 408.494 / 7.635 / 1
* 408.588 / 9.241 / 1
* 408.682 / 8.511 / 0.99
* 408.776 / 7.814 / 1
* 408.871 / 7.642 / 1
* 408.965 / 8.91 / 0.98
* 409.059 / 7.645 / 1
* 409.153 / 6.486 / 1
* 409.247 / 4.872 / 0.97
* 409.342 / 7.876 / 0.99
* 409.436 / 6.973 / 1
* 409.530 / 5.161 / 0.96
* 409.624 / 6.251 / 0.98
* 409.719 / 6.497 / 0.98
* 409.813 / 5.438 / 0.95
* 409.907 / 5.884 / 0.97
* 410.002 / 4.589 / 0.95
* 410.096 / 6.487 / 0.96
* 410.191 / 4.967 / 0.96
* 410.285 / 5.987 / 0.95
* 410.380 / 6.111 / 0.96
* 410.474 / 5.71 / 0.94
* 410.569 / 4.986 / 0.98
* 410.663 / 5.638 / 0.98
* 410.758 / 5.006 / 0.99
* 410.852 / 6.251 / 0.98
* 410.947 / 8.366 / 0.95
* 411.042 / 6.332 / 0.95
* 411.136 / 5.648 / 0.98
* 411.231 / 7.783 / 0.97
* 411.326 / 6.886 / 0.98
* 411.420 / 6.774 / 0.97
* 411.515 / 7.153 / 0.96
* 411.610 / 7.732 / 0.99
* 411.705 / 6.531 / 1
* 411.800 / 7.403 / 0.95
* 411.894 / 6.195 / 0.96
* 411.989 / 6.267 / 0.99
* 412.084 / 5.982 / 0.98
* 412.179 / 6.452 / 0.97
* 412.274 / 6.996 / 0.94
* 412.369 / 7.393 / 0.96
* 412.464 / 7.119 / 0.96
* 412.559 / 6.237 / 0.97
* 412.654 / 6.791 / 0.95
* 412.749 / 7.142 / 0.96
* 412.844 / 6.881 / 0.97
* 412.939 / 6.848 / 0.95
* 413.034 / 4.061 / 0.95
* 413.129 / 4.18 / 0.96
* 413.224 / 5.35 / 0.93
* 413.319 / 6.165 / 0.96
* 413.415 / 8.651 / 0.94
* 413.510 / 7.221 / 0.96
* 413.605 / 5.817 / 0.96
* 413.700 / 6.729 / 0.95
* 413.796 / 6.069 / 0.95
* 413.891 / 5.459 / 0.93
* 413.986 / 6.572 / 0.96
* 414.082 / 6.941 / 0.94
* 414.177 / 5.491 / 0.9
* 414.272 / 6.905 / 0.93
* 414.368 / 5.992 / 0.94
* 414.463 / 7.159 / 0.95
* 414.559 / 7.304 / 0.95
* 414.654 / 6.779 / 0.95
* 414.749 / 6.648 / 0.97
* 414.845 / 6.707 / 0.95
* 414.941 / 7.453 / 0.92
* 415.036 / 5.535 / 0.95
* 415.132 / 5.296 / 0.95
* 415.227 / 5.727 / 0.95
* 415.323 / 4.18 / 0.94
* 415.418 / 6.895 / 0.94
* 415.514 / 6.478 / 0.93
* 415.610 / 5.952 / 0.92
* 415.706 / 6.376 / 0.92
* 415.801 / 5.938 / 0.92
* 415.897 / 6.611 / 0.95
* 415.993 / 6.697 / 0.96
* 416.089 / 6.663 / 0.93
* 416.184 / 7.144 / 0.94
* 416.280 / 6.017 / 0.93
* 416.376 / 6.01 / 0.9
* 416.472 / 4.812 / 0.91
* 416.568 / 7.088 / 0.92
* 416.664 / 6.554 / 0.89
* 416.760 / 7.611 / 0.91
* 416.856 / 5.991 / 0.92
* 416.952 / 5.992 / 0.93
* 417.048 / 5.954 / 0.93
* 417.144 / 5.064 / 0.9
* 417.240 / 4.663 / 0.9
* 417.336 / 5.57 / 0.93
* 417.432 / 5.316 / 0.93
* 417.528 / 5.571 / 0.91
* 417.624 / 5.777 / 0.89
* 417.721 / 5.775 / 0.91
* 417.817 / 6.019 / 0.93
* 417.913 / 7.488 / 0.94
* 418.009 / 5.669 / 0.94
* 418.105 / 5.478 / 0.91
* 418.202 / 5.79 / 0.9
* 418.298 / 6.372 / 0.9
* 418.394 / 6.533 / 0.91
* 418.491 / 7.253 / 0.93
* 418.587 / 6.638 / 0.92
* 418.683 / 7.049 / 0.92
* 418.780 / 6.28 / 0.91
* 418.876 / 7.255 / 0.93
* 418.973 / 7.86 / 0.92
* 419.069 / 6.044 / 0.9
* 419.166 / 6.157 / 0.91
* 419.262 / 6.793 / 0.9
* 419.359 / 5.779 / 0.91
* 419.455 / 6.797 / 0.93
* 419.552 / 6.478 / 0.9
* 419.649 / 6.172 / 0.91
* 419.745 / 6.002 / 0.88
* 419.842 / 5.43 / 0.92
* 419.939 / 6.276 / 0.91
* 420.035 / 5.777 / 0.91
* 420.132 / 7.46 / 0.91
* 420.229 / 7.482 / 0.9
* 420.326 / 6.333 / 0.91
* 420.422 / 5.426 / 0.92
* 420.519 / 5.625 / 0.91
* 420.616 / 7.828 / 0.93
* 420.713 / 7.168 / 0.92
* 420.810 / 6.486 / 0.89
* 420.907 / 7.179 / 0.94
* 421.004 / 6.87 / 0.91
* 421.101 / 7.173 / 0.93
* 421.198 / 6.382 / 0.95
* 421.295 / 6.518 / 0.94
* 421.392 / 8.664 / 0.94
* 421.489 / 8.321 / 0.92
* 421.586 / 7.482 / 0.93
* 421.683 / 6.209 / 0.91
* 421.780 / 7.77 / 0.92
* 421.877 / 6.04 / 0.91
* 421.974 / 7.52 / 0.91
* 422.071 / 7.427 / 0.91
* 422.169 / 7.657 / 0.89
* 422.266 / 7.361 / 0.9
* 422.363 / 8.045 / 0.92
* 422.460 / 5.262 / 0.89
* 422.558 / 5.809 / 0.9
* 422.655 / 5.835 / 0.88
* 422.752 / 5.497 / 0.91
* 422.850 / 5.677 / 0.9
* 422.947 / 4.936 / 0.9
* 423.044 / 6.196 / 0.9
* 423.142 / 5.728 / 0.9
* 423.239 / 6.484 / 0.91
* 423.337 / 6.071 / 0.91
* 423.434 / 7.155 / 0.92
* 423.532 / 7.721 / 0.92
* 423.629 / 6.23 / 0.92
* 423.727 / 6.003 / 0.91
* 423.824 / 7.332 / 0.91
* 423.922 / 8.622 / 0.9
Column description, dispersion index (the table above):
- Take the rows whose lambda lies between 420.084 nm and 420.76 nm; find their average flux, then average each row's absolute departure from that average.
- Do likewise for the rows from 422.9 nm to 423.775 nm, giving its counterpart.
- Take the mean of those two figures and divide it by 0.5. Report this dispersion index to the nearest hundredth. 1.39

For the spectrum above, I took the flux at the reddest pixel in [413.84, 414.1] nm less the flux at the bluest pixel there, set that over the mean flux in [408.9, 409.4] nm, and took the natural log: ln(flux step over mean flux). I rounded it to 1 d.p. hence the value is -1.6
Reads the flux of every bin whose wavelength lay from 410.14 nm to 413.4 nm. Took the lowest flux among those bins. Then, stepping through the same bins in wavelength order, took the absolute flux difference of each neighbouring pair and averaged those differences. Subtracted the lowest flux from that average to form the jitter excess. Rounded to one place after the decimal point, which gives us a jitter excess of -3.3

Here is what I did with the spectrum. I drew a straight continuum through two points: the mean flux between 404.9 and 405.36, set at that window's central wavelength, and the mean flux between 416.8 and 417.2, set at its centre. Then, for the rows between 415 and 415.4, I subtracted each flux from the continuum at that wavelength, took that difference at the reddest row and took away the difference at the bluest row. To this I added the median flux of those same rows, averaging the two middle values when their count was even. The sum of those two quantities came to 6.7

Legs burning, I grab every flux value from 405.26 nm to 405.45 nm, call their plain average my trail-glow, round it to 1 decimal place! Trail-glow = 6.5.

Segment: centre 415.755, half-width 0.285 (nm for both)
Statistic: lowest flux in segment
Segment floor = 5.938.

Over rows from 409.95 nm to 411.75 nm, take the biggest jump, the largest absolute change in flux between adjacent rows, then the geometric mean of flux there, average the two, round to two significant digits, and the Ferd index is 4.2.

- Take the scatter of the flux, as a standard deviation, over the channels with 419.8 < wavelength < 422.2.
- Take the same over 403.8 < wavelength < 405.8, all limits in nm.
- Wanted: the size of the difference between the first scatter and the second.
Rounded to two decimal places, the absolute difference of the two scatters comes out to 0.01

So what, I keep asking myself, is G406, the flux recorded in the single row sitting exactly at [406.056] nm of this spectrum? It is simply 5.991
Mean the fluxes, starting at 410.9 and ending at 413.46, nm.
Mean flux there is 6.64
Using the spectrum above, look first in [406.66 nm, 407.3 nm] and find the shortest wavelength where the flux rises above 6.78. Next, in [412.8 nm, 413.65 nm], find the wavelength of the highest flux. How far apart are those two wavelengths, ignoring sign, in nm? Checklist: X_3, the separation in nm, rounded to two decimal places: 6.42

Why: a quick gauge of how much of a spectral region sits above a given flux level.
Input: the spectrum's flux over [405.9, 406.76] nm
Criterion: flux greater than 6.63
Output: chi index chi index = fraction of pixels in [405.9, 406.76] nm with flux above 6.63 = 0.22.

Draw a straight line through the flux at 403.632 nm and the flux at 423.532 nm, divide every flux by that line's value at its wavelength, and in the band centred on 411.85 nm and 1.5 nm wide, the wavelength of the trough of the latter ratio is 411.136 nm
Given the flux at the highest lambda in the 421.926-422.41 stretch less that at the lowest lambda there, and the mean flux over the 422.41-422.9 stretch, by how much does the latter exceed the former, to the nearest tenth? 5.1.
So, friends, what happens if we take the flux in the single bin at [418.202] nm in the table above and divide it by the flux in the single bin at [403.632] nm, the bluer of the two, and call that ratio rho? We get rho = 0.82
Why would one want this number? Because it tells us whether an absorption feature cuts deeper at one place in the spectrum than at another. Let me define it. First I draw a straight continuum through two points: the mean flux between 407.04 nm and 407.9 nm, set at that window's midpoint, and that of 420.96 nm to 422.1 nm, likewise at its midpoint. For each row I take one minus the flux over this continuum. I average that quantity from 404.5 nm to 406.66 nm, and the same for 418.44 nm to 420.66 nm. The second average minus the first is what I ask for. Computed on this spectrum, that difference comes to 0.18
